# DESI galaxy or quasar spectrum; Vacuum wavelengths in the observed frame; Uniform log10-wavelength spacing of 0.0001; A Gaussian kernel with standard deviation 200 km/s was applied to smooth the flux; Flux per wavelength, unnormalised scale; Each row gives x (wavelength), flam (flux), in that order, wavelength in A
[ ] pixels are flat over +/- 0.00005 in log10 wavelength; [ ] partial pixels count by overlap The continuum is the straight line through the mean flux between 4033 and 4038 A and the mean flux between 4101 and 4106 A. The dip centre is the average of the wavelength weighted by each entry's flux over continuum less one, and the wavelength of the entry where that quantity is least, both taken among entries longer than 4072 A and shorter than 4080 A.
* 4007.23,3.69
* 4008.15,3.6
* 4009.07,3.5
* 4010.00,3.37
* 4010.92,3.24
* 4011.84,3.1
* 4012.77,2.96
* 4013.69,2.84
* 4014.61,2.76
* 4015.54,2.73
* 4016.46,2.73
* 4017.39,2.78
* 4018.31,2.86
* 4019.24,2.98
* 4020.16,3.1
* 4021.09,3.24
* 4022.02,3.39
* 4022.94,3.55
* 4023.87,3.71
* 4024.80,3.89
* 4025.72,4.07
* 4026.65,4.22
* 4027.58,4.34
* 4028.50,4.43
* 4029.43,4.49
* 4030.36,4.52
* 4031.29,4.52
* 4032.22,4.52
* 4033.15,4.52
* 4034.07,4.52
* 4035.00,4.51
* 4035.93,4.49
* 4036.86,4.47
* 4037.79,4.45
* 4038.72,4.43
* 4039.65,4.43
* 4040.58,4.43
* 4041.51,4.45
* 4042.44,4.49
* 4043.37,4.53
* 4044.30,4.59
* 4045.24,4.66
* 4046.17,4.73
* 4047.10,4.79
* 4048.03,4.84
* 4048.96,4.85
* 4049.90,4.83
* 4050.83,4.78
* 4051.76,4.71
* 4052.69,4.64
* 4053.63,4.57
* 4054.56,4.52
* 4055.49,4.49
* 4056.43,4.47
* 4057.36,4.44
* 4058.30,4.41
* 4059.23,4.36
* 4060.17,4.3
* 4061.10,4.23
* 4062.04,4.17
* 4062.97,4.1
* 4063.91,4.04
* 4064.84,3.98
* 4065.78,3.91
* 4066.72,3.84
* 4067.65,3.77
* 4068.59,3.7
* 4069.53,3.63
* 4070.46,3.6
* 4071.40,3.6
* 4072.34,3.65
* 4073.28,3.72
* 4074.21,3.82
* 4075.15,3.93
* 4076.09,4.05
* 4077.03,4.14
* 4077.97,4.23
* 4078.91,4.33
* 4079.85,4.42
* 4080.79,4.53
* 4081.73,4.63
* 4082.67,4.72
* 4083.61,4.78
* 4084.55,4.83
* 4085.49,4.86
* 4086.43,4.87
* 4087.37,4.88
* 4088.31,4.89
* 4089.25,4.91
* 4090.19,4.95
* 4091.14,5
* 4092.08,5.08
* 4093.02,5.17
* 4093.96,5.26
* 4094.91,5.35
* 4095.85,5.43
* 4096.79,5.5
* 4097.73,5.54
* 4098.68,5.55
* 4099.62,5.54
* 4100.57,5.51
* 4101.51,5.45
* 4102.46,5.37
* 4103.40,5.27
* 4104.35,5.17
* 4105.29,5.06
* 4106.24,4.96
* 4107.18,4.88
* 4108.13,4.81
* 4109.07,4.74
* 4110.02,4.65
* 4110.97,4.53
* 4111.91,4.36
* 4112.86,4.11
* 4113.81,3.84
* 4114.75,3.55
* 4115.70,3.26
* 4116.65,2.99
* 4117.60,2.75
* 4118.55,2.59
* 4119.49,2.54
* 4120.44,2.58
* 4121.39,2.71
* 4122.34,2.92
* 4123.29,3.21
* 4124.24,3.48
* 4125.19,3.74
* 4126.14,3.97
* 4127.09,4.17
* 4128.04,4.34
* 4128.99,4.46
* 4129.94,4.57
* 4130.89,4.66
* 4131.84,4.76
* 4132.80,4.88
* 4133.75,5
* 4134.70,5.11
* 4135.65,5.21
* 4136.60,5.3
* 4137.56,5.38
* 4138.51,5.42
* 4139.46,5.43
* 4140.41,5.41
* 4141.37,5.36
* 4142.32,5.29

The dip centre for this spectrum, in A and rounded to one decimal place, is 4073.9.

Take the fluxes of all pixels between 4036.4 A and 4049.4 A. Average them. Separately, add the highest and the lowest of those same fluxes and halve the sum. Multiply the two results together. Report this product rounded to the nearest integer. 21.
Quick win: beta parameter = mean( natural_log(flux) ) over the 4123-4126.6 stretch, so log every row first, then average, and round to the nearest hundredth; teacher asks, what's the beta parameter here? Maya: 1.28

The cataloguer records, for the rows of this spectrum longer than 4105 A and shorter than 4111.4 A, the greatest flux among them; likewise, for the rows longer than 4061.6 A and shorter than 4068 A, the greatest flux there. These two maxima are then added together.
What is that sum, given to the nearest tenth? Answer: 9.2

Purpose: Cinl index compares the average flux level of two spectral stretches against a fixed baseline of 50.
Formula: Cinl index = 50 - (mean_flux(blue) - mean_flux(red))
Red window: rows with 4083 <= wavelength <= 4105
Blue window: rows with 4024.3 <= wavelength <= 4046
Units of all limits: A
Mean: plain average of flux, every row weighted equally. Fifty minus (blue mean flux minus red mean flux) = 50.7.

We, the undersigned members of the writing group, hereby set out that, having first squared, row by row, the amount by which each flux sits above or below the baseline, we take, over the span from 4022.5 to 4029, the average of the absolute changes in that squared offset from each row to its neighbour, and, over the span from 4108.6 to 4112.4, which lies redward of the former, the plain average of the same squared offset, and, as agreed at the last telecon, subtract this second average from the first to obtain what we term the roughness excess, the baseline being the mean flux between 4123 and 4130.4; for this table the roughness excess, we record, -0.3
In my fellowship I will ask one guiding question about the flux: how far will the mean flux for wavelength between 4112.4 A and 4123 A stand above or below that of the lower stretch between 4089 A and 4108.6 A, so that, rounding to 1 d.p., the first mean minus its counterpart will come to -2.2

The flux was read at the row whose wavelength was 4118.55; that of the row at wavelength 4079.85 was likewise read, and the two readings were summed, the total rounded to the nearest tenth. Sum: 7.0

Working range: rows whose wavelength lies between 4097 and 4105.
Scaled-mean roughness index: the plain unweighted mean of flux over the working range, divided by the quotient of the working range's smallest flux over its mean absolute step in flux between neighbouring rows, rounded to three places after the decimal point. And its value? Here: 0.058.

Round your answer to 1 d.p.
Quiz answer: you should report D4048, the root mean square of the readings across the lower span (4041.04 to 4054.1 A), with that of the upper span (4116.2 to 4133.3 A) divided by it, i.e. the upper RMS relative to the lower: 0.8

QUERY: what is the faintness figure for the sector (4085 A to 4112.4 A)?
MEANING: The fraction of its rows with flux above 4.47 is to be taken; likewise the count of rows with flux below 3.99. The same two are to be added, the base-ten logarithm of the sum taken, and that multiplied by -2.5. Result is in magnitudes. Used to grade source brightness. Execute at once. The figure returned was 0.0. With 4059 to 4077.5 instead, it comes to -2.7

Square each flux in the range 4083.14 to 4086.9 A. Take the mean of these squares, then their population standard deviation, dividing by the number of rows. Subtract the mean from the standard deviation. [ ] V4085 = -23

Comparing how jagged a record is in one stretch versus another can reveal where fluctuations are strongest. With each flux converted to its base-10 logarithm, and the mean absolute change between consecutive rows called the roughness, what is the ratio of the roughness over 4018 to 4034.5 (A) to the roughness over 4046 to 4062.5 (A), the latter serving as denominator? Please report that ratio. 2.60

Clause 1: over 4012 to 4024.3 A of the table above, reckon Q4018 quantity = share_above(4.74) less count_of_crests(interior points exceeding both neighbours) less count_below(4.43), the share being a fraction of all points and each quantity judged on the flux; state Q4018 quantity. -13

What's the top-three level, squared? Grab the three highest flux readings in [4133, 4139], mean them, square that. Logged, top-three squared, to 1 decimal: 28.8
